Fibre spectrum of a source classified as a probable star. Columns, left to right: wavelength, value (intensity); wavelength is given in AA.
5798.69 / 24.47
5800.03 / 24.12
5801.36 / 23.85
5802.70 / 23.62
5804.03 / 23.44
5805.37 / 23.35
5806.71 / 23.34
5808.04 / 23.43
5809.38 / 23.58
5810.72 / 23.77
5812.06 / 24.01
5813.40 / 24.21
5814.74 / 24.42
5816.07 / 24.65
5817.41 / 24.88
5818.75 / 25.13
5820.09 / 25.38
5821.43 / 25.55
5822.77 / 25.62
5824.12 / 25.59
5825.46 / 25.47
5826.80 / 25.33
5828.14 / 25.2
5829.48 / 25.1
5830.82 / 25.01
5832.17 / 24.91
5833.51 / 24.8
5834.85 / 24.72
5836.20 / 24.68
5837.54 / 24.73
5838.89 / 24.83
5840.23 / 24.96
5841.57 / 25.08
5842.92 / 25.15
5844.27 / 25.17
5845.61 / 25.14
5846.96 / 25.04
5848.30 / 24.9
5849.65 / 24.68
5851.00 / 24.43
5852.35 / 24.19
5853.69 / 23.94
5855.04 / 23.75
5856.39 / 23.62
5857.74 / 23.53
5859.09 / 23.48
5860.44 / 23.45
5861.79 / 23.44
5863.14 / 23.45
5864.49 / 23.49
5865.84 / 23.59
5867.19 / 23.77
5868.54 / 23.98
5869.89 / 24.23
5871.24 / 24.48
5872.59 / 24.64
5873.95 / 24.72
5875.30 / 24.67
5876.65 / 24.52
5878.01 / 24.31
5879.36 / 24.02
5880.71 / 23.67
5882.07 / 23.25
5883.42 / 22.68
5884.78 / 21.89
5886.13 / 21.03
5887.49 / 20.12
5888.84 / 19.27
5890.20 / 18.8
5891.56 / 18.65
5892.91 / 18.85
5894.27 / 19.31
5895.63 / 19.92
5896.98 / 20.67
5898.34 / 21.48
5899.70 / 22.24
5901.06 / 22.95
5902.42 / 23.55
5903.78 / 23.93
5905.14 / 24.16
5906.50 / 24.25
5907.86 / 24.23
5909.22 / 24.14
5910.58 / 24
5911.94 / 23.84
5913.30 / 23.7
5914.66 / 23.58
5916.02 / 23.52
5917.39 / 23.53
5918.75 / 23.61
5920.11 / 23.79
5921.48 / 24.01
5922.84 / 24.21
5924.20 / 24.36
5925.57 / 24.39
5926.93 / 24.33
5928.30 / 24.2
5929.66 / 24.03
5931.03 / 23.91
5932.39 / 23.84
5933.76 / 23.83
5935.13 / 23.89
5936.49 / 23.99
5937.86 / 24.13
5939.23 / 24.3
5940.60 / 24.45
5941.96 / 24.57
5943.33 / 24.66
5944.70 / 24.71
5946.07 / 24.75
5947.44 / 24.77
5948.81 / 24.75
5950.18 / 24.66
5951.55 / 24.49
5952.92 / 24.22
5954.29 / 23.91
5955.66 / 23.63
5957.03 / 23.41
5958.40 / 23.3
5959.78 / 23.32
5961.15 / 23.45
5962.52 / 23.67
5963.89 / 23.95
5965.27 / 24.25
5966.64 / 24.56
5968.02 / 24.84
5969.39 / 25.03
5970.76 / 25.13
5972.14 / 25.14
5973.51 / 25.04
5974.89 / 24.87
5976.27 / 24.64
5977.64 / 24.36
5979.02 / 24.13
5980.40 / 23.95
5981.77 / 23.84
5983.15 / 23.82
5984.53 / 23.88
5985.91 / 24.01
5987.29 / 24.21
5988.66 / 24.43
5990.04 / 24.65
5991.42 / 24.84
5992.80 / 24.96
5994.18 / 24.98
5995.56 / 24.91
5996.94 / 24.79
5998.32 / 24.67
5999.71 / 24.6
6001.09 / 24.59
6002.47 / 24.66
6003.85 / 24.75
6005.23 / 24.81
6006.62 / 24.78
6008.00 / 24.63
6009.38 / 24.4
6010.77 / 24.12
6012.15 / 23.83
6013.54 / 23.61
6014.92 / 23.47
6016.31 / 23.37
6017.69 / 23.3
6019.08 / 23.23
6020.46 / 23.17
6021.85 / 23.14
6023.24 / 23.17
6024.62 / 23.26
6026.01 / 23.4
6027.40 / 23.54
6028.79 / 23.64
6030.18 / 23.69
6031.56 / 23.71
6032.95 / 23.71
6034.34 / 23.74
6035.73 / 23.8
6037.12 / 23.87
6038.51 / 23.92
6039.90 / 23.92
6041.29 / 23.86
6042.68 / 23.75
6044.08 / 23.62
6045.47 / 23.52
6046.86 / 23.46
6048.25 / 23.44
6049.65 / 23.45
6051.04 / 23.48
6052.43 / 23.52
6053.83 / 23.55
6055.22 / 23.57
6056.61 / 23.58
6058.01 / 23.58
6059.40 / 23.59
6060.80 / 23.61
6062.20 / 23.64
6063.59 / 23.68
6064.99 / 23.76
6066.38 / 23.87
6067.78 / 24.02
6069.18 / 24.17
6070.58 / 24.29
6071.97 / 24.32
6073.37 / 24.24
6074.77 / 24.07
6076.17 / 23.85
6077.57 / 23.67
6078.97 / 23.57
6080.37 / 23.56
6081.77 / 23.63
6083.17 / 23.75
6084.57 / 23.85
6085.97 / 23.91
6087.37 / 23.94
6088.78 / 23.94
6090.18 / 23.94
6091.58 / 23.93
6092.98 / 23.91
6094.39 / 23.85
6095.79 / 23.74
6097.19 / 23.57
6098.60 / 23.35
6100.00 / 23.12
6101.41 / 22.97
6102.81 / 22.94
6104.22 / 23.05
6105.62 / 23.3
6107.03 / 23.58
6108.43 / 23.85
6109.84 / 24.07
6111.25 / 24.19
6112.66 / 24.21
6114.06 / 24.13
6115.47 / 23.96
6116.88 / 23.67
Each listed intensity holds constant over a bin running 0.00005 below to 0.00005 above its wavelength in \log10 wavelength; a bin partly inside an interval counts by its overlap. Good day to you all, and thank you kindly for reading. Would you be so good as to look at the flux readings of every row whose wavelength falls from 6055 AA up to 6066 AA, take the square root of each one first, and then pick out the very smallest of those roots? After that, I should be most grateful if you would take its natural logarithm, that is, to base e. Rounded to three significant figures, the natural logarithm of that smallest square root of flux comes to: 1.58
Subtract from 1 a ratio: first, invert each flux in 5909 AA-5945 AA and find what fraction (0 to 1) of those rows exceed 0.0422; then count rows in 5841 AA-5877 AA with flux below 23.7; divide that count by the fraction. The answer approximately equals -53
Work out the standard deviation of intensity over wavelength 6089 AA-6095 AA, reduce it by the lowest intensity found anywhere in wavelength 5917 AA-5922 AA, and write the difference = -23.5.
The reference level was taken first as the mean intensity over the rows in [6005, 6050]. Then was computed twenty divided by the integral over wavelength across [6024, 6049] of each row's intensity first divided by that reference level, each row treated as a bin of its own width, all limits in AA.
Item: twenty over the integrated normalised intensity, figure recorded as 0.801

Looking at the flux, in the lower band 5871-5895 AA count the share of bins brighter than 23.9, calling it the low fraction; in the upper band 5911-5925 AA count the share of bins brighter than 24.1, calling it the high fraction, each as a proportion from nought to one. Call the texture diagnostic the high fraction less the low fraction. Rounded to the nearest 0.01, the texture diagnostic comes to -0.19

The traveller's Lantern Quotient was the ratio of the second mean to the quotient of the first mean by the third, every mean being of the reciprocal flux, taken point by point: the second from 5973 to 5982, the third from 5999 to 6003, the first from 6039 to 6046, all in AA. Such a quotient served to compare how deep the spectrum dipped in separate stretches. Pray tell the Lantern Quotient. 0.0395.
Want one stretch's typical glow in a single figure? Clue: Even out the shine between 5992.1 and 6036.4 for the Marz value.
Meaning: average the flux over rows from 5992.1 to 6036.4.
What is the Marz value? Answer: 24.0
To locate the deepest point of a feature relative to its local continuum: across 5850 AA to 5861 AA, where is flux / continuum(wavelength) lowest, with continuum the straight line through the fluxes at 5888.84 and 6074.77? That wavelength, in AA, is 5860.44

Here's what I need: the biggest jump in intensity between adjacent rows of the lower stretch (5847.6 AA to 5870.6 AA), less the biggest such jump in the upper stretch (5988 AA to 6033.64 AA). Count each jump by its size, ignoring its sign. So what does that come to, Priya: 0.0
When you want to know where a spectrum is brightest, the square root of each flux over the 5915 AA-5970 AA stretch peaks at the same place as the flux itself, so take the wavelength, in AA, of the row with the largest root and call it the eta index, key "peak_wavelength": 5969.39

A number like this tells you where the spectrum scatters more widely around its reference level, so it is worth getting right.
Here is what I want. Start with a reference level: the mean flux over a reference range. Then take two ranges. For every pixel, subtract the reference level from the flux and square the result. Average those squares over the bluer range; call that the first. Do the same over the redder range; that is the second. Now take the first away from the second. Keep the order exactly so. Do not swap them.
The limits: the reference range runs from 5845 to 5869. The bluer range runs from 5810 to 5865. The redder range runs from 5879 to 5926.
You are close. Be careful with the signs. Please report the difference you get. 4.8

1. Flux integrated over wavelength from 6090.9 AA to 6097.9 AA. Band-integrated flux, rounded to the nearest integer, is 167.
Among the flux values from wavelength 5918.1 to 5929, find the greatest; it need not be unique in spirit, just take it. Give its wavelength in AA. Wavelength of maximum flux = 5925.57 AA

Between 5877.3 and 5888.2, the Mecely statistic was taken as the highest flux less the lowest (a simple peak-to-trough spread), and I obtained 4.2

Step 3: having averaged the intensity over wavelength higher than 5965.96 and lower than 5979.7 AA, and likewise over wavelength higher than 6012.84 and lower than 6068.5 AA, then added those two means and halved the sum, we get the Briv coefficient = 24.2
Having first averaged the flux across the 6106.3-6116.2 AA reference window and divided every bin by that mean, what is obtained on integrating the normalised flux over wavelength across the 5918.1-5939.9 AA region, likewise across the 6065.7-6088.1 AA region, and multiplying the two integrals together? 488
